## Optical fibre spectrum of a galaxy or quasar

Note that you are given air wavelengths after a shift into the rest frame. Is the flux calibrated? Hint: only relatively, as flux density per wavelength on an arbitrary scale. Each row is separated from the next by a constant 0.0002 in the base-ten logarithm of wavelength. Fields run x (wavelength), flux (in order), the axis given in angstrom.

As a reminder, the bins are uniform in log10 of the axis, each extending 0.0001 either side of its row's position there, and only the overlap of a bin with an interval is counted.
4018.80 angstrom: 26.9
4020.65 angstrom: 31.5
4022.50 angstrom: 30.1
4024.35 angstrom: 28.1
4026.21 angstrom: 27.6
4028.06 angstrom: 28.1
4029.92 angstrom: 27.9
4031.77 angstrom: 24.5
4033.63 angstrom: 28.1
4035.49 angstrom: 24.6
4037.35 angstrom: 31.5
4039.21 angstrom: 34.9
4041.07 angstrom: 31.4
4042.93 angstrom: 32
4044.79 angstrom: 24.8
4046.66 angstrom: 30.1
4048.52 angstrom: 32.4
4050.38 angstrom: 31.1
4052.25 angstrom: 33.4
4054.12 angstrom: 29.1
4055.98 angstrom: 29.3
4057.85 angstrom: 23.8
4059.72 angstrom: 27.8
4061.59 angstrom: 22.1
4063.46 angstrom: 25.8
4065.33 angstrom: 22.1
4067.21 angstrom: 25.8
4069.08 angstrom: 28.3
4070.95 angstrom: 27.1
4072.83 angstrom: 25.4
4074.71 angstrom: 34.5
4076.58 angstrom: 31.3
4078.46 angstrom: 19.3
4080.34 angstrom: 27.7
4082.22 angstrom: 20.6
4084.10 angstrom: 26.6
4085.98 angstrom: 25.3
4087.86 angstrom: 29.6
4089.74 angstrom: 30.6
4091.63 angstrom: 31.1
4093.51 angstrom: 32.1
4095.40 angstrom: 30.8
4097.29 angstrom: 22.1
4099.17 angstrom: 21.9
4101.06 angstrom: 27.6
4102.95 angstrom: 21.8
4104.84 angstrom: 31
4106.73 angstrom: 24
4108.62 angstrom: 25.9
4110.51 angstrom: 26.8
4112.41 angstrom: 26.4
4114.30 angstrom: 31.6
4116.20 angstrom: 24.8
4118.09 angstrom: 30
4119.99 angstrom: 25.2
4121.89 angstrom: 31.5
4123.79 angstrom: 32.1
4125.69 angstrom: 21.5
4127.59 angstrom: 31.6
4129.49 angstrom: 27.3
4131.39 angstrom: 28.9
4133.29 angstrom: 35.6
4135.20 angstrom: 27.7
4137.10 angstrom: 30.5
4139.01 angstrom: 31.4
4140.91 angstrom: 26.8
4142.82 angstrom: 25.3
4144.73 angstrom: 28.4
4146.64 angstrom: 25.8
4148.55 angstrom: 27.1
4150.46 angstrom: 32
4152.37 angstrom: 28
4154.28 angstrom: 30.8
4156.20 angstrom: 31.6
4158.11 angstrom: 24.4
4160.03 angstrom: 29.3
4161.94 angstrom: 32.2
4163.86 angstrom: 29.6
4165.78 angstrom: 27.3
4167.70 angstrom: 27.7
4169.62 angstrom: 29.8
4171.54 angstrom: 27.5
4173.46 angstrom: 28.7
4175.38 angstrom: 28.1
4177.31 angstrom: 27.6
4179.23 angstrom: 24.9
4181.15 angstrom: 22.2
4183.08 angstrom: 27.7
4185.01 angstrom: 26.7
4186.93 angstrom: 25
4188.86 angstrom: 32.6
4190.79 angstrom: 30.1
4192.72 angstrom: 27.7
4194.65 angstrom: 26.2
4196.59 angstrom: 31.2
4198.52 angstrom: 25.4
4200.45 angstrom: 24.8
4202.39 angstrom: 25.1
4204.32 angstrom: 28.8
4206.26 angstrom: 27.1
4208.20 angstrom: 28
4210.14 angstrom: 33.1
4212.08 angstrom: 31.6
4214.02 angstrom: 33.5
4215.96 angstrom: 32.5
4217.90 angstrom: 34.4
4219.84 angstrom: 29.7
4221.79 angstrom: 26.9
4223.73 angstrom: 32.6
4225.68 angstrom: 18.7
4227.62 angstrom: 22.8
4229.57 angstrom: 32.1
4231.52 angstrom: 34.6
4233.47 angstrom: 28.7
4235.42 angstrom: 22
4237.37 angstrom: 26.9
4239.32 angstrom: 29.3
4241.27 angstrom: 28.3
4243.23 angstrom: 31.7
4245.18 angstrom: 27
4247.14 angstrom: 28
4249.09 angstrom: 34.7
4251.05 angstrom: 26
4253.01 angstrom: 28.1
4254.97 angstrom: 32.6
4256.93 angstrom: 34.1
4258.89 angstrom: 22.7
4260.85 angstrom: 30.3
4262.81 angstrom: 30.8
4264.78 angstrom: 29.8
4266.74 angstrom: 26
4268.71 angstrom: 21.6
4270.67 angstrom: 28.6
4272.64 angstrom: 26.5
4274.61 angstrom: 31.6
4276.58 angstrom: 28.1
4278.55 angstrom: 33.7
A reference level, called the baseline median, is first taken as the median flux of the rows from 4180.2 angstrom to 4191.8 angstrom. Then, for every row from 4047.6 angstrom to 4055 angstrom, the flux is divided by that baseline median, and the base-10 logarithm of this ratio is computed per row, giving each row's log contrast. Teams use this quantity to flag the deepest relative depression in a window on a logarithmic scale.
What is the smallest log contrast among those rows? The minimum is 0.03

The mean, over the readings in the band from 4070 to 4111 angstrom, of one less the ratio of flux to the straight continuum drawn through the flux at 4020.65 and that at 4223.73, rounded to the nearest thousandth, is 0.154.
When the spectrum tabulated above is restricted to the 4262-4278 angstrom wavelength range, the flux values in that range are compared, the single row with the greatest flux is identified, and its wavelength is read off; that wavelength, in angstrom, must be 4274.61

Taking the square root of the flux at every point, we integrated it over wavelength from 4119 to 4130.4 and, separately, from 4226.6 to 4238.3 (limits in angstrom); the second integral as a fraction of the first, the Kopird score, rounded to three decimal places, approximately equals 1.019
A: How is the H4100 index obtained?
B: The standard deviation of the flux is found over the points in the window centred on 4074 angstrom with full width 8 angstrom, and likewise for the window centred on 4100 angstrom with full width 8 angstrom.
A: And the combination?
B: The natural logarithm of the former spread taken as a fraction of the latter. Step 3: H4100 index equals 0.4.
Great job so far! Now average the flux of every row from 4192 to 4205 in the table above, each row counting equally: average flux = 27.0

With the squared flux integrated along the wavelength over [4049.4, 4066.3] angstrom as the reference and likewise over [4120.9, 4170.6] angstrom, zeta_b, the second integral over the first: 3.3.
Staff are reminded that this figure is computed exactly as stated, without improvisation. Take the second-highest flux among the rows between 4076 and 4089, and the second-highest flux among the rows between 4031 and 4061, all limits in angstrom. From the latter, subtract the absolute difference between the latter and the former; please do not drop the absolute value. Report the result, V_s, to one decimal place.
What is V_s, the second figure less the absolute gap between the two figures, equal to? 29.6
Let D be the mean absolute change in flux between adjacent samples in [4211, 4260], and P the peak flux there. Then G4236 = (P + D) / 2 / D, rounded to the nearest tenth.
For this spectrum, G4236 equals 4.2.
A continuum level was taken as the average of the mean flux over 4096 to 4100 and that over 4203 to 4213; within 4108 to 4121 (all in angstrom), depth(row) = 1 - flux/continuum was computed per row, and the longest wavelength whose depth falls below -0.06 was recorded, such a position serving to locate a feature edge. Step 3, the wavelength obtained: 4118.09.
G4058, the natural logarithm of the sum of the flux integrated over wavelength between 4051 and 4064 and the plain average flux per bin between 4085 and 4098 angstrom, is 5.96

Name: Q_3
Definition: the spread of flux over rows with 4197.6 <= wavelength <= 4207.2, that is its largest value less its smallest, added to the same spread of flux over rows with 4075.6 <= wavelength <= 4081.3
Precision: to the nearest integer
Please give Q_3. 16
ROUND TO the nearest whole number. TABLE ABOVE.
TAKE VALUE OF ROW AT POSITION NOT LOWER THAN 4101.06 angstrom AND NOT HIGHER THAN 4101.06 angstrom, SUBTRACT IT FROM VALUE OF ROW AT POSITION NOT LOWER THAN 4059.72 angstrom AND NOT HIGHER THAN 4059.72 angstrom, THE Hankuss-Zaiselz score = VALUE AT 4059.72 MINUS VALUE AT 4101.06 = 0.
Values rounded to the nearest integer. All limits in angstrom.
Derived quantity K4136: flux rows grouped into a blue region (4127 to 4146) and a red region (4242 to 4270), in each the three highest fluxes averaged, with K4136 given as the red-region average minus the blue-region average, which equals 1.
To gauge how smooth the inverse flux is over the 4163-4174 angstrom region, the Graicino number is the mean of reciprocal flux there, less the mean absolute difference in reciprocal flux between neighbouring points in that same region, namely 0.0332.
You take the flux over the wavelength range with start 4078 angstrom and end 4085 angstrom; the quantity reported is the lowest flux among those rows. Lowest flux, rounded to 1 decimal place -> 19.3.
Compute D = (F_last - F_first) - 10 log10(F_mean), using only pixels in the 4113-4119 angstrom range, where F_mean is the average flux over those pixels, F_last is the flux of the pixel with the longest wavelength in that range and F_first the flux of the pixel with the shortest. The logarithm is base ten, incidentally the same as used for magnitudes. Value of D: -16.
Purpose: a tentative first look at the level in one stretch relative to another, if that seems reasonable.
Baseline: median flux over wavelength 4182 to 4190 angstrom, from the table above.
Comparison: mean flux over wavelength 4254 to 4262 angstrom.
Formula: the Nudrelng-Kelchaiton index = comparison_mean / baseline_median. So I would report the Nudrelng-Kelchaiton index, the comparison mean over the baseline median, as 1.10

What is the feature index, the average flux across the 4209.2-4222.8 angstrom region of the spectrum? 32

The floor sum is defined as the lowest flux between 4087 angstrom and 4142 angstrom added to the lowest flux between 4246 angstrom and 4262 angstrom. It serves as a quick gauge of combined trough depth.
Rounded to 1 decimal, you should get 44.2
